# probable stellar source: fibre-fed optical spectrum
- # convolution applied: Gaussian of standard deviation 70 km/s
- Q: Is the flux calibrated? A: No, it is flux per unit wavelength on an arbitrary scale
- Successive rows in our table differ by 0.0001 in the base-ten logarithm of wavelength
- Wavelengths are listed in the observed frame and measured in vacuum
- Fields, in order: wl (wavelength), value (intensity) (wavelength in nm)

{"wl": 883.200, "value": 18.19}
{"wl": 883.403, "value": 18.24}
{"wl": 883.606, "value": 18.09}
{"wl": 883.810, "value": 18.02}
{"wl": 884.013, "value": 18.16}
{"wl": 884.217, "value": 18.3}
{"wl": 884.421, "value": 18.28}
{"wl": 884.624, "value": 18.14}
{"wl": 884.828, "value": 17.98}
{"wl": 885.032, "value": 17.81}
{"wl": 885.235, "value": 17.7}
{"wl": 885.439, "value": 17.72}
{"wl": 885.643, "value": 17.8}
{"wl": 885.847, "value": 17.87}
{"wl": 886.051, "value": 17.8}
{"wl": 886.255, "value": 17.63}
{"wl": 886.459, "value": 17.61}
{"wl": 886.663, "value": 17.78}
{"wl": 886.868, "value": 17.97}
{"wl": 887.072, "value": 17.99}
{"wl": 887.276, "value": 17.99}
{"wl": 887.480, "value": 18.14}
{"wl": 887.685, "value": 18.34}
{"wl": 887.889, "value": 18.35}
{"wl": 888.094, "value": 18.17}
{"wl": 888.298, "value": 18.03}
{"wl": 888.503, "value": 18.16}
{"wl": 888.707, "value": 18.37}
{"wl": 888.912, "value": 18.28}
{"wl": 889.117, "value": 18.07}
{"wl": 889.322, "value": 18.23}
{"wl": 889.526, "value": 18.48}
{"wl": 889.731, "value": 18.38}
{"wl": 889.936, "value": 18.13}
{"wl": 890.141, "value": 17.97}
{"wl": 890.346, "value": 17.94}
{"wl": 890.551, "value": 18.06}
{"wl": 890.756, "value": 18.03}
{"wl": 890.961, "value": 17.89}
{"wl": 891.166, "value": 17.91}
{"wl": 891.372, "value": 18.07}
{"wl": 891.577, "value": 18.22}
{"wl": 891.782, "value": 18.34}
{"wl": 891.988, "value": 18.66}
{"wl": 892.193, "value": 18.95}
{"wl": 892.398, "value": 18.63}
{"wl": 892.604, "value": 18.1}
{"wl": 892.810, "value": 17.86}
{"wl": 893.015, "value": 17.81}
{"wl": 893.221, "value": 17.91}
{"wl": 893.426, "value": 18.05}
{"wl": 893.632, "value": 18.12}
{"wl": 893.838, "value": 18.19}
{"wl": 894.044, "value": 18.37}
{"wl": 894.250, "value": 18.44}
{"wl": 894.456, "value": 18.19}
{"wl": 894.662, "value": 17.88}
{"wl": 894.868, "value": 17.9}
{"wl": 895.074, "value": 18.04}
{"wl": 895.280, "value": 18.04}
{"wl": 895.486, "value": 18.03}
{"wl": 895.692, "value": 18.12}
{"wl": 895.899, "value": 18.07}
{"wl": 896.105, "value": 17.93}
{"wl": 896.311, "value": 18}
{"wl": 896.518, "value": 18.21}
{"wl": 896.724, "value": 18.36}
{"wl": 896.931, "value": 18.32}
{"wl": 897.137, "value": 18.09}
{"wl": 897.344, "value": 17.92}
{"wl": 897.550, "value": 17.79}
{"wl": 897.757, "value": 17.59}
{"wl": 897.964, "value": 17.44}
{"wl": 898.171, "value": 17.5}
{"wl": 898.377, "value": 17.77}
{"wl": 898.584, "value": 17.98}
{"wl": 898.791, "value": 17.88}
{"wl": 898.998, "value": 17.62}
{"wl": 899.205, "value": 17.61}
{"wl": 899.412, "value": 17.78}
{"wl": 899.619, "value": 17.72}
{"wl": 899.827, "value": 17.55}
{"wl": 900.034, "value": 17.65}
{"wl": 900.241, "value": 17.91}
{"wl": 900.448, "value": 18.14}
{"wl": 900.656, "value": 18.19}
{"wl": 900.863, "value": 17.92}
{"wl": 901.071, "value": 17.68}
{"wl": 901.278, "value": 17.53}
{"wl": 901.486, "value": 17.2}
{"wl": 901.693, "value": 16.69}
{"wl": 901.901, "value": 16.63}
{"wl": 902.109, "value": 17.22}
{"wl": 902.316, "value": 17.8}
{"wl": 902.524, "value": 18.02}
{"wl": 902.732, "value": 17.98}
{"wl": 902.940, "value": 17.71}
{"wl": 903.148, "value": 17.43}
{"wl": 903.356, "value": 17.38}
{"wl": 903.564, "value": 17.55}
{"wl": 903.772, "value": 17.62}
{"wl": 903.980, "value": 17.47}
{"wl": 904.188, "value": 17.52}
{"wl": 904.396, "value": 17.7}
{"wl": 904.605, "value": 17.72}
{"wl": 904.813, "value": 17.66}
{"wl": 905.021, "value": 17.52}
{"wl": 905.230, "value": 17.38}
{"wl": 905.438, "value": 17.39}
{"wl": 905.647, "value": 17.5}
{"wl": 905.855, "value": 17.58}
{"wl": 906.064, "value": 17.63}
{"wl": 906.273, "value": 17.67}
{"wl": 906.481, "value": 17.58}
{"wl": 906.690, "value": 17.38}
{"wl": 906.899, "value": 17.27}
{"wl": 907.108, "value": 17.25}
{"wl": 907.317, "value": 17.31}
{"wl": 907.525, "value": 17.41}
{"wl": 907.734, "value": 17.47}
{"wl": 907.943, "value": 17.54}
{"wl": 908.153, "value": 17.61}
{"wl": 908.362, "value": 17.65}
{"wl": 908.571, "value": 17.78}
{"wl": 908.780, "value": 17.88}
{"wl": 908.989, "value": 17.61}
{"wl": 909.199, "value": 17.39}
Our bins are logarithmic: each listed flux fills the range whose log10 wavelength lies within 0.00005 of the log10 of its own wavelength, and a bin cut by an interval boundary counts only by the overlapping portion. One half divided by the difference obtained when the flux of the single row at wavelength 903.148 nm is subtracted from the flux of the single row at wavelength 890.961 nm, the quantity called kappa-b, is 1.1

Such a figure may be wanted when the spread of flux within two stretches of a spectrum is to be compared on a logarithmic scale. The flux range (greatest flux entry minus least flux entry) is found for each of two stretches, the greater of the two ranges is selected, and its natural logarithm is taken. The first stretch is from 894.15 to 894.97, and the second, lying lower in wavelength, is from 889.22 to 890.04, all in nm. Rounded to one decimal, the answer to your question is -0.6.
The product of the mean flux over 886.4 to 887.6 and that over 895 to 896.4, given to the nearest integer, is 323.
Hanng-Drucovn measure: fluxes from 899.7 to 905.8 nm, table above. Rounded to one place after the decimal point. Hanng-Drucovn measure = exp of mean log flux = 17.6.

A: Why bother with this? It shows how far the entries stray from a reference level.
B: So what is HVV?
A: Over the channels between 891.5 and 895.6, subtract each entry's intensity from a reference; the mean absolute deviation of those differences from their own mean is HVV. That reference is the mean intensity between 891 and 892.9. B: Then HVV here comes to 0.23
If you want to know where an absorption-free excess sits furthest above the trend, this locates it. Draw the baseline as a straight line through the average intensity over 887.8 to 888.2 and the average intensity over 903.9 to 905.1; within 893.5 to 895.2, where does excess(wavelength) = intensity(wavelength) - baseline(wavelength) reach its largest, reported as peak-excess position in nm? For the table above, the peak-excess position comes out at 894.250 nm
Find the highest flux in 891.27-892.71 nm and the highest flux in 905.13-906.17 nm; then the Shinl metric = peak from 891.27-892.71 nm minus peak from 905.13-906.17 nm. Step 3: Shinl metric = 1.3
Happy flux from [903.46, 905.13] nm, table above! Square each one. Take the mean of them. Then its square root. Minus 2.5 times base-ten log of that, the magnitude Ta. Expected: -3.113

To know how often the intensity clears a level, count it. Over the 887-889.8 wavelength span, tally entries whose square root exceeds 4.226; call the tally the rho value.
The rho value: 14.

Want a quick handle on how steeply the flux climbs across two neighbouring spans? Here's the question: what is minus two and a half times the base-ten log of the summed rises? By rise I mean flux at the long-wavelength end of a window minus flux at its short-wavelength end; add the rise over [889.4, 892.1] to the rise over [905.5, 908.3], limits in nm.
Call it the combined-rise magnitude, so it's 1.3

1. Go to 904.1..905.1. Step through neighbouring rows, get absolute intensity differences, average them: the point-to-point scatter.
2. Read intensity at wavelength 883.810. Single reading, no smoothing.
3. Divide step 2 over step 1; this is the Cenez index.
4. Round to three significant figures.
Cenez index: 180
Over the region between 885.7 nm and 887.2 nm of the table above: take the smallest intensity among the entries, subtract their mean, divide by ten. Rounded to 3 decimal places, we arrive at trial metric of -0.020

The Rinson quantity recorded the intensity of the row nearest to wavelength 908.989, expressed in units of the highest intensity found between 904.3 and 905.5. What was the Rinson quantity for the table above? 0.99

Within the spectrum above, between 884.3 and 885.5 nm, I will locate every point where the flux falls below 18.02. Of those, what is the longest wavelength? 885.439 nm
